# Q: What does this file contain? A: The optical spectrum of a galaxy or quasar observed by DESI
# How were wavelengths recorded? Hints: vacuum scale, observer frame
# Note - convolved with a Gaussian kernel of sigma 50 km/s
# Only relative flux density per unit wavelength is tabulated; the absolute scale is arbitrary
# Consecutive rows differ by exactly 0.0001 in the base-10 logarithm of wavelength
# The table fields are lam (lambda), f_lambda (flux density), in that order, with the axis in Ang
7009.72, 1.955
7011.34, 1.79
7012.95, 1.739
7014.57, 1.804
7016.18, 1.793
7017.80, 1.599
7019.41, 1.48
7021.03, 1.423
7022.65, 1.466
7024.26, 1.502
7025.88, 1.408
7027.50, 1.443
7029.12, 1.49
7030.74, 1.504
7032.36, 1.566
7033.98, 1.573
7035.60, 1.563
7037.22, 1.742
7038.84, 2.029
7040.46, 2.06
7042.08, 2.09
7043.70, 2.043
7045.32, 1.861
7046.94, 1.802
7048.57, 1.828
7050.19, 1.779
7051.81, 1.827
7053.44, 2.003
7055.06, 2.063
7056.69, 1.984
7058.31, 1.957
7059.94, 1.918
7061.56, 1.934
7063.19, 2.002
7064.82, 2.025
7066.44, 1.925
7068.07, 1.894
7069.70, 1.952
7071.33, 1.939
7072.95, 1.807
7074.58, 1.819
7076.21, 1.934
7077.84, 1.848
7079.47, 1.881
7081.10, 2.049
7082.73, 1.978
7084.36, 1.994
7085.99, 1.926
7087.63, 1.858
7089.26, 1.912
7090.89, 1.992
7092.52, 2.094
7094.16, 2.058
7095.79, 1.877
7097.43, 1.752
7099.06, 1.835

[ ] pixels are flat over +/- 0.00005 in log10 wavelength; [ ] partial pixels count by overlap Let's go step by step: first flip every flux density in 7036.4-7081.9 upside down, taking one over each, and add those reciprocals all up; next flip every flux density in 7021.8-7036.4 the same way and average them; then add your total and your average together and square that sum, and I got 232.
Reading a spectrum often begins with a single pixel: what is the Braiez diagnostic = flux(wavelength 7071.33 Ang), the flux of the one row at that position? 1.939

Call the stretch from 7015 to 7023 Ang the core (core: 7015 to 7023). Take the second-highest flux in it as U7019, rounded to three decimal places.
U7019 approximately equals 1.599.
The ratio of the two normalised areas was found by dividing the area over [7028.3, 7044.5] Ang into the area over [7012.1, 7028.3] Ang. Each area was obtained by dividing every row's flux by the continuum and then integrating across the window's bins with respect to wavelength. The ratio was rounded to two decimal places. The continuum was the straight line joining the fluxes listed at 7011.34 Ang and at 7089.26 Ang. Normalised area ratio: 0.90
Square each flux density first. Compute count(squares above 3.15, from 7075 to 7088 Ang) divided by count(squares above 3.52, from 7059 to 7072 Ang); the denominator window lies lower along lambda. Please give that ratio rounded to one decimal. 1.0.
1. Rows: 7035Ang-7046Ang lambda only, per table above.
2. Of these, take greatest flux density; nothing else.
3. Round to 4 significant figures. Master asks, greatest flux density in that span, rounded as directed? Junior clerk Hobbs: 2.090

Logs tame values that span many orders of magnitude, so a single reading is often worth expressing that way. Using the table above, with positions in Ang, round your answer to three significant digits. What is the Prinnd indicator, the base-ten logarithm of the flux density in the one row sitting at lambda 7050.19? 0.250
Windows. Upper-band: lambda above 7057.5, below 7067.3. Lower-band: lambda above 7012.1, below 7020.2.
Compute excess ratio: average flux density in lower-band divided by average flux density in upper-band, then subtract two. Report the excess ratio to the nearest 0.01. -1.14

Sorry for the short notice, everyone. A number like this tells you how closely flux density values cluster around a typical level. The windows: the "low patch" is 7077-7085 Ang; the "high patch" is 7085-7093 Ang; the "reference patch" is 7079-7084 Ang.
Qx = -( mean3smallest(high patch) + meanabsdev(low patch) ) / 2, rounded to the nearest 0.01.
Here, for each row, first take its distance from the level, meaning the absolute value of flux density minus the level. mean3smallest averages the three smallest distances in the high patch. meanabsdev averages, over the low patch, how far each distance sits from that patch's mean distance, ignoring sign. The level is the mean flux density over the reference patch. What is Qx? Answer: -0.04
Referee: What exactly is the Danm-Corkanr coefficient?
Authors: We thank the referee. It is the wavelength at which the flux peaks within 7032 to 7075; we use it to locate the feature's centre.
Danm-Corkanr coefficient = 7042.08 Ang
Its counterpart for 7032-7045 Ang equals 7042.08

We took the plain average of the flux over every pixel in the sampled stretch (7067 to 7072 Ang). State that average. 1.93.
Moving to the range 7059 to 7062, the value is 1.93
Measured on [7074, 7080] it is 1.87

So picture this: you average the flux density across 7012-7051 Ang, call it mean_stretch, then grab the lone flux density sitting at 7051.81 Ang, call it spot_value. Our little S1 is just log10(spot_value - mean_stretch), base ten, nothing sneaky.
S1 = -0.9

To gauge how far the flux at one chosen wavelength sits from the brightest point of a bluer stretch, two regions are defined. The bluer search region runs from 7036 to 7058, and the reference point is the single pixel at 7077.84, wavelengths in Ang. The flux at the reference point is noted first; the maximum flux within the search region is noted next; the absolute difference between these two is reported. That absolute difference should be 0.242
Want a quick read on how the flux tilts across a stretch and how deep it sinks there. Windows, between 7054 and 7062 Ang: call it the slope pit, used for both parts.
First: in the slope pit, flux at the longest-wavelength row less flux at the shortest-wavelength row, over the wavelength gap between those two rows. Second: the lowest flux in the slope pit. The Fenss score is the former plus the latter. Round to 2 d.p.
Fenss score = 1.90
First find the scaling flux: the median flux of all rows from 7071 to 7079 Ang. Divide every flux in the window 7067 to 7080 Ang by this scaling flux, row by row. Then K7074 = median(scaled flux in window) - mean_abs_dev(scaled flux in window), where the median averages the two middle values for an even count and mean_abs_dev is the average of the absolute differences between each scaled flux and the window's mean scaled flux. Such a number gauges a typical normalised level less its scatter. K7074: 1.00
